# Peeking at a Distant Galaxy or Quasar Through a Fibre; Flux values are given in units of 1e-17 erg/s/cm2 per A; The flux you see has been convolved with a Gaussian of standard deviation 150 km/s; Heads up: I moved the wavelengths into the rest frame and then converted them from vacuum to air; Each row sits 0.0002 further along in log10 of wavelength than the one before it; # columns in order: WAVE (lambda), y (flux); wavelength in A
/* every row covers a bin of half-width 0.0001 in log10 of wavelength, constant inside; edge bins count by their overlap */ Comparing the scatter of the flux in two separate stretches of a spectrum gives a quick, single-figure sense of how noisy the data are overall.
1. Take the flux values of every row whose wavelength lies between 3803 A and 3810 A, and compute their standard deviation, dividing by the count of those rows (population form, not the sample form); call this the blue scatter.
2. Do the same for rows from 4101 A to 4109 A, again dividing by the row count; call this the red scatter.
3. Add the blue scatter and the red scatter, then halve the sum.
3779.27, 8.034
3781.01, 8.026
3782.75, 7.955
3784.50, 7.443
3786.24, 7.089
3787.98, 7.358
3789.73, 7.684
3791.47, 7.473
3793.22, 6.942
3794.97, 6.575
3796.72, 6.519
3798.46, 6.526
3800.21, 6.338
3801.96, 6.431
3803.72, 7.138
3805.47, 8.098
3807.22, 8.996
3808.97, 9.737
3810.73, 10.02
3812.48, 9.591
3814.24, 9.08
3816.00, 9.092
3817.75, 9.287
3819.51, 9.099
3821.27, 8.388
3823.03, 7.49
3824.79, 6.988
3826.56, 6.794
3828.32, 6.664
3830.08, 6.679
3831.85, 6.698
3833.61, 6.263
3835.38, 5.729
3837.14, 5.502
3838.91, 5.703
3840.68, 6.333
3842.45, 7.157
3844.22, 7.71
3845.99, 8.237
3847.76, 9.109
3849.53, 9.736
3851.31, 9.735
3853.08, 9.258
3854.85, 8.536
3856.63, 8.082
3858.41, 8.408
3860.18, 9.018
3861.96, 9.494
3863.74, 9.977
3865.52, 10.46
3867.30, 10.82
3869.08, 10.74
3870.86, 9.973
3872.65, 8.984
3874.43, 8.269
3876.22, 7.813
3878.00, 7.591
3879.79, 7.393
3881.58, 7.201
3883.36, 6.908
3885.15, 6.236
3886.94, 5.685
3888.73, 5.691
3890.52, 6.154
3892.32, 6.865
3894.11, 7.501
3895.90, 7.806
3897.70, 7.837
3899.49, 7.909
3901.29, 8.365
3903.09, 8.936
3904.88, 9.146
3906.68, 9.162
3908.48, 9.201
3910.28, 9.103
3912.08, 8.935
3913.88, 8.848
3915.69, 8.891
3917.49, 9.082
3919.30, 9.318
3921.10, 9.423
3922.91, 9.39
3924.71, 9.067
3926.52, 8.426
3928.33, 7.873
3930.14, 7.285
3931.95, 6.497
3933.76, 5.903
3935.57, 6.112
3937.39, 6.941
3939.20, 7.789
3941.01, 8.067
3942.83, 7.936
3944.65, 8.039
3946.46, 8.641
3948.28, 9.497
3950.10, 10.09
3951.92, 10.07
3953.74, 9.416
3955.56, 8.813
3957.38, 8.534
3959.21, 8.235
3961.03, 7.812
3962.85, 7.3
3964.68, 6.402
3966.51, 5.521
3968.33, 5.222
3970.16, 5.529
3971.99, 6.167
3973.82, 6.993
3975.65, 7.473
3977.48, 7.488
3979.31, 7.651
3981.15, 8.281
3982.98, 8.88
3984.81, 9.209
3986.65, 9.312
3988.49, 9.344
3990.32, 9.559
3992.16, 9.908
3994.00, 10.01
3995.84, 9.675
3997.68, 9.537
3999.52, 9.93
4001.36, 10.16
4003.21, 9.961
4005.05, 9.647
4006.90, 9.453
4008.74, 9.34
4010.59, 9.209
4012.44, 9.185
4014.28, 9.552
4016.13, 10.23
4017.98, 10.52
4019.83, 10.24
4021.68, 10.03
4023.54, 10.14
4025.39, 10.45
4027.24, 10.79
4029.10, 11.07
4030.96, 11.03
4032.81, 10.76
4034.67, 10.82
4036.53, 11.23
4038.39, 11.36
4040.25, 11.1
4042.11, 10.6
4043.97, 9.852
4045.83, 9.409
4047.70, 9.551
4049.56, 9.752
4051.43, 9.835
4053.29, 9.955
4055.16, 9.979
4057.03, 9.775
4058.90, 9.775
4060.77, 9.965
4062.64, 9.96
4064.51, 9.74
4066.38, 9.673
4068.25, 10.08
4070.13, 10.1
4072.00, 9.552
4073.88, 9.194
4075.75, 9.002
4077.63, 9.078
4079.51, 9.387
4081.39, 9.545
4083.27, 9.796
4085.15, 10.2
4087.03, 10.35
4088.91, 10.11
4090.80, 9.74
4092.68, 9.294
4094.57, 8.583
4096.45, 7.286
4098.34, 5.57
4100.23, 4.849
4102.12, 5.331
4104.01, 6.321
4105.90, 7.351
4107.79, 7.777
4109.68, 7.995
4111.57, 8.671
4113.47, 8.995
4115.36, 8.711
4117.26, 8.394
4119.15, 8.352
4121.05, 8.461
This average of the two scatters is 0.96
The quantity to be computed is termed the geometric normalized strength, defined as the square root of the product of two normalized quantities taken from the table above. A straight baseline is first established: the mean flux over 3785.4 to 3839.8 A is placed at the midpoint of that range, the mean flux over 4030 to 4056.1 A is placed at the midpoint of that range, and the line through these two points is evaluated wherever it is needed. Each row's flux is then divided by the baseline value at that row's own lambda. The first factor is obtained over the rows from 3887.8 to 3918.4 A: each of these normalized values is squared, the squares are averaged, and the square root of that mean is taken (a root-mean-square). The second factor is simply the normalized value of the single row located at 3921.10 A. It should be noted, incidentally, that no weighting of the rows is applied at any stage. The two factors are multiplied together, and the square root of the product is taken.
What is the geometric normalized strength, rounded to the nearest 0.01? 1.01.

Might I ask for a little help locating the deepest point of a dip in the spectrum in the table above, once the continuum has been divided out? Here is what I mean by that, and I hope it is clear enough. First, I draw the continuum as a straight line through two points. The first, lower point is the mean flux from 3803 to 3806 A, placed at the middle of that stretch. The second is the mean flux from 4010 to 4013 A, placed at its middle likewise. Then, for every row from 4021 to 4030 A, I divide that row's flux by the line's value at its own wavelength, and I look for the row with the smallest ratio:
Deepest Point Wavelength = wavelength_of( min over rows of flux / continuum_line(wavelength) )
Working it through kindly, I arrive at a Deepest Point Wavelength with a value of 4021.68 A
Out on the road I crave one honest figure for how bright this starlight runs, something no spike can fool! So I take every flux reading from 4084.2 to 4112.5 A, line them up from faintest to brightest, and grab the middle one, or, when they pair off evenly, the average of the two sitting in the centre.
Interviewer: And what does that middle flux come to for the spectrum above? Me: 8.0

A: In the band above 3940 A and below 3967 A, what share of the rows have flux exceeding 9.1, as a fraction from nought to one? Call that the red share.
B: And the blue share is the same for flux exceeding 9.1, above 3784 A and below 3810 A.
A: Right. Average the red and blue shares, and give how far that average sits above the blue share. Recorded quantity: 0.1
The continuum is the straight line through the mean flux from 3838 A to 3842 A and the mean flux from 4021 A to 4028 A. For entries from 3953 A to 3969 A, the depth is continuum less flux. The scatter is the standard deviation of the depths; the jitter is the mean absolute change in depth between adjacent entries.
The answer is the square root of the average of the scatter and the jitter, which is 1.0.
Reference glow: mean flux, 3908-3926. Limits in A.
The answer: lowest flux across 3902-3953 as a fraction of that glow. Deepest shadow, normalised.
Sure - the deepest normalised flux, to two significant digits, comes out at 0.65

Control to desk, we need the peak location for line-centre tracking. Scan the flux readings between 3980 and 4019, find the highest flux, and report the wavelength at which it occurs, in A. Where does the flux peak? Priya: 4017.98 A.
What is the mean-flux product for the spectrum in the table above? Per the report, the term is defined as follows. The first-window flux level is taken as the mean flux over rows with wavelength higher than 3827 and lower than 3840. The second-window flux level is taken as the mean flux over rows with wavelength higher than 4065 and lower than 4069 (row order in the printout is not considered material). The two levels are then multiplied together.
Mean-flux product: 61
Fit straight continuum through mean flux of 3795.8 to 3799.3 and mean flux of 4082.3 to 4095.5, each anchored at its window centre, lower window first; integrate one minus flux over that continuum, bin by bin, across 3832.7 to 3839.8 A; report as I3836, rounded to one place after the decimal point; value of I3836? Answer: 1.2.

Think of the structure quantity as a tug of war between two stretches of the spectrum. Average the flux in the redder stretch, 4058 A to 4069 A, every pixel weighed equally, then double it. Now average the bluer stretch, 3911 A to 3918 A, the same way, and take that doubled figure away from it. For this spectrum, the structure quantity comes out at -10.8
